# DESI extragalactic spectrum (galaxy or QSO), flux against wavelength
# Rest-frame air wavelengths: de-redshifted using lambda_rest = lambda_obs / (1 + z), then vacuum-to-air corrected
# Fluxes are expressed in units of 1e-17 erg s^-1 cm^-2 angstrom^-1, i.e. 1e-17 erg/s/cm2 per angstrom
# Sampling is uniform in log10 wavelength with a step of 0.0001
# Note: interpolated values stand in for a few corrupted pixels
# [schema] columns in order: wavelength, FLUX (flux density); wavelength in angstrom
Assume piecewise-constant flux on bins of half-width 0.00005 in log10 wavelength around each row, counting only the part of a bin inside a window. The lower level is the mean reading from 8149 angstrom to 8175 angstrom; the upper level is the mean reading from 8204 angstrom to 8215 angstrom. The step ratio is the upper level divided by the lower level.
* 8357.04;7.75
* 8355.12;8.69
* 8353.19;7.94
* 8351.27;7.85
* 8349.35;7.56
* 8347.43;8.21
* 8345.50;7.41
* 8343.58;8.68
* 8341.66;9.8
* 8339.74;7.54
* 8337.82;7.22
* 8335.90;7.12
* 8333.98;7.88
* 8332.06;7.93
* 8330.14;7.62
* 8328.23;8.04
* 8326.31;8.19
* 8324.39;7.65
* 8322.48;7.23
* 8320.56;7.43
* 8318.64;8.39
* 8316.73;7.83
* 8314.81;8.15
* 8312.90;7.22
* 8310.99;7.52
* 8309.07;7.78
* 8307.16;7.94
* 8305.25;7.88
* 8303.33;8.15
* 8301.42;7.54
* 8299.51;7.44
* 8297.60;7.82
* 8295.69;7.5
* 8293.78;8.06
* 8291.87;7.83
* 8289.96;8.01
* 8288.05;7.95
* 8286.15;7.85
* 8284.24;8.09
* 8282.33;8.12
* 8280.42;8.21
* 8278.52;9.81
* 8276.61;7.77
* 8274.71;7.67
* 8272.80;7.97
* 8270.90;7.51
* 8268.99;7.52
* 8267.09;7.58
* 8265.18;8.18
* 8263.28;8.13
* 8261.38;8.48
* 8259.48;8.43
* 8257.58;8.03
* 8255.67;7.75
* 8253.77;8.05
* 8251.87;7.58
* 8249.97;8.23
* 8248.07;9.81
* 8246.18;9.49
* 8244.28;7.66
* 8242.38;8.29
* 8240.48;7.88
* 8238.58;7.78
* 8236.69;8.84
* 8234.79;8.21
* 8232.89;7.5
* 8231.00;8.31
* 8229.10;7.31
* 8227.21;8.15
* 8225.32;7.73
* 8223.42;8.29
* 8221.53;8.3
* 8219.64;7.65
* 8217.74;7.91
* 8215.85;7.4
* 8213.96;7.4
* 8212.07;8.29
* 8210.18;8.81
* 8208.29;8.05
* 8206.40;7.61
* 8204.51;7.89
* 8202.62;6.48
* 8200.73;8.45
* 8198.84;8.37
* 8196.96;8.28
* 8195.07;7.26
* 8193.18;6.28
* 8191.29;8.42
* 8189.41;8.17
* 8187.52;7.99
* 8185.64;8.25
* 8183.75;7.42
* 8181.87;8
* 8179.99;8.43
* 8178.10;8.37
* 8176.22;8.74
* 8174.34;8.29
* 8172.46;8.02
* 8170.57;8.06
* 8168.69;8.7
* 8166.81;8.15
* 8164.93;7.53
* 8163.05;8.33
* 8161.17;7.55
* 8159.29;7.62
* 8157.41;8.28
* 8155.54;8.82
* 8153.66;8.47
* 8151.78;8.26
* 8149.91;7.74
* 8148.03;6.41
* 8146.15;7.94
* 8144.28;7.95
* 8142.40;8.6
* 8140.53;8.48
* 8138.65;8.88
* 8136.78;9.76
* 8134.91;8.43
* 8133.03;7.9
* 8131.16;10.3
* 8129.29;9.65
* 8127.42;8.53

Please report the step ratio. 0.985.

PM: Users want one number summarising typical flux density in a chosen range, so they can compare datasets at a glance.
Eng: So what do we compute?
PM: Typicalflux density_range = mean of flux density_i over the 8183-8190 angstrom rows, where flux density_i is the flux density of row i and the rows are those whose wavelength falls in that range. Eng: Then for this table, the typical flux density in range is 7.96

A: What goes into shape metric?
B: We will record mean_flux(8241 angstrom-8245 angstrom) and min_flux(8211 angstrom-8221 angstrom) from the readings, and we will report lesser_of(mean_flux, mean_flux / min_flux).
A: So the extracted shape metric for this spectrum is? 1.08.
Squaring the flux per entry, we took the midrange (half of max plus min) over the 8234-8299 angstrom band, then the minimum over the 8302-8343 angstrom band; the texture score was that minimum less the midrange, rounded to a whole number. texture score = -26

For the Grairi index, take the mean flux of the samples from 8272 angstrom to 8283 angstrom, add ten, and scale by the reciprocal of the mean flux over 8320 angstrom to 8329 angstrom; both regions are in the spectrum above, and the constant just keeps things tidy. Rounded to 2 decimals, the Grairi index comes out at 2.37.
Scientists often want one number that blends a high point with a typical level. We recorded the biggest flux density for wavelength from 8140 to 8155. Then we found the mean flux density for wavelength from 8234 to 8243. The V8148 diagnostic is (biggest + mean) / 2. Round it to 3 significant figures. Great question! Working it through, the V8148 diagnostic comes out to 8.40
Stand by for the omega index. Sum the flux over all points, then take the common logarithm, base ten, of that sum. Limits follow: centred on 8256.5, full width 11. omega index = 1.68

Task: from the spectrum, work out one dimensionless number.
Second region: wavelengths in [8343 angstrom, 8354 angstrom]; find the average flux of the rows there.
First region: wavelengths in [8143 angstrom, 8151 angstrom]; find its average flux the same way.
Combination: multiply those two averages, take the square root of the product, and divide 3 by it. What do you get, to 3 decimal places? 0.388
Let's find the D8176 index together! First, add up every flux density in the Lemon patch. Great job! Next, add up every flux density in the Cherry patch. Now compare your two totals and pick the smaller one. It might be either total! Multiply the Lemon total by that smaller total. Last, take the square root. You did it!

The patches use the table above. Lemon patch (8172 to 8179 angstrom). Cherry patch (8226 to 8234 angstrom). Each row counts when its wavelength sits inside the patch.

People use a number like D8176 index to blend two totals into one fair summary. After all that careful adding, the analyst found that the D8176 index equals 32.3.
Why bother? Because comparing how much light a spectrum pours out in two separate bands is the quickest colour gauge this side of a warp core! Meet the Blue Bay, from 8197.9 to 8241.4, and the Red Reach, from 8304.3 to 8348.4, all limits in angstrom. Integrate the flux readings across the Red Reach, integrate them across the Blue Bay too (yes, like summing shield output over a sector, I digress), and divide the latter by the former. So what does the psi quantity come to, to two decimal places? 1.00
